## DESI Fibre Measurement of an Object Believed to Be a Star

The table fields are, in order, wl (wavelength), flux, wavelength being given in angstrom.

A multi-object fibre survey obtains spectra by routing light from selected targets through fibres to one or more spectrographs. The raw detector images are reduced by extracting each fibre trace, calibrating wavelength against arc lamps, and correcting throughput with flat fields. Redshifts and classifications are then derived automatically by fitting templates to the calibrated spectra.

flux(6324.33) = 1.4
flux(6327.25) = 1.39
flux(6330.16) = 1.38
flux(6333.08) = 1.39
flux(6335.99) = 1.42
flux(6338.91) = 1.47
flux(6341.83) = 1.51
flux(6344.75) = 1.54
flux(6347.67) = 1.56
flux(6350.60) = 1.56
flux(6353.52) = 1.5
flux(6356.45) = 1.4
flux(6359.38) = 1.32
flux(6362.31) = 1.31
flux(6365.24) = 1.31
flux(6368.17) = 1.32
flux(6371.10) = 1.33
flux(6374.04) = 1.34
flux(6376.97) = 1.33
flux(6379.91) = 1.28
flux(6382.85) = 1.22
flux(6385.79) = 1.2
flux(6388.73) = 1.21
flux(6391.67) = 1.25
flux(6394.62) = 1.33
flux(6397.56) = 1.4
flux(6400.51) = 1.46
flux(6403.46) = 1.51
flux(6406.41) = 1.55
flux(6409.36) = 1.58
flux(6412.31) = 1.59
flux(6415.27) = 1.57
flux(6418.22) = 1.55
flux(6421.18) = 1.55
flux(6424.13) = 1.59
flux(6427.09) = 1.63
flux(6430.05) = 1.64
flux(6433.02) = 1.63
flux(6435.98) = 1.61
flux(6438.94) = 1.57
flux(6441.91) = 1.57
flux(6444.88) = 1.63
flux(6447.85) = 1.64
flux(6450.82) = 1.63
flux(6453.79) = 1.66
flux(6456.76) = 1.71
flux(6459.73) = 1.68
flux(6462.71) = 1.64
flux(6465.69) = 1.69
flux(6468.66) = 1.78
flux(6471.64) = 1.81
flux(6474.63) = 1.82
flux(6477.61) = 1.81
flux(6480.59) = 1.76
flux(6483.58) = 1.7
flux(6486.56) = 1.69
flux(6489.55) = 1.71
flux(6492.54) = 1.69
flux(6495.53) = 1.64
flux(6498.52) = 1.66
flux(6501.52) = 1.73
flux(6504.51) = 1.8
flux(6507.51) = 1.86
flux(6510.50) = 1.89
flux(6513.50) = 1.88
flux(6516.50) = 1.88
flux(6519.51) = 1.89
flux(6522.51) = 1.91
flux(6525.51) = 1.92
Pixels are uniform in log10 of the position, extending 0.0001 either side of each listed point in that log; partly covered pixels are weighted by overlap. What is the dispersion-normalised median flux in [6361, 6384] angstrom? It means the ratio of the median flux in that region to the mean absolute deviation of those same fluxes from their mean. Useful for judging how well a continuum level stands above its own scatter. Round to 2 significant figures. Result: 48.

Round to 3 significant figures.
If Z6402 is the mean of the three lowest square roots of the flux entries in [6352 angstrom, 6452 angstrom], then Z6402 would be 1.10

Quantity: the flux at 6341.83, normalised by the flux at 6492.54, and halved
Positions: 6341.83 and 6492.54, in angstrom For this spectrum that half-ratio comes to 0.447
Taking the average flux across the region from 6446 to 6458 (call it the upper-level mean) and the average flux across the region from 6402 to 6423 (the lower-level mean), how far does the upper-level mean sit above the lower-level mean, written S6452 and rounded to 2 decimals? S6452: 0.10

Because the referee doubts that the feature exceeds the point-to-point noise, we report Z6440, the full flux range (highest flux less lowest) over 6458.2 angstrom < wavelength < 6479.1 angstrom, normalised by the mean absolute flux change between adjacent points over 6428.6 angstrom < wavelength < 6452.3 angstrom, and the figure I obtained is 8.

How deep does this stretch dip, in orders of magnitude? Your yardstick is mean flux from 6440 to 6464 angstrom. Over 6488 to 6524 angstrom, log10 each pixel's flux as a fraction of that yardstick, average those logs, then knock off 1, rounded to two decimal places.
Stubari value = -0.96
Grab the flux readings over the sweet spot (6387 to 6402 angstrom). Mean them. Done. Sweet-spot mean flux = 1.33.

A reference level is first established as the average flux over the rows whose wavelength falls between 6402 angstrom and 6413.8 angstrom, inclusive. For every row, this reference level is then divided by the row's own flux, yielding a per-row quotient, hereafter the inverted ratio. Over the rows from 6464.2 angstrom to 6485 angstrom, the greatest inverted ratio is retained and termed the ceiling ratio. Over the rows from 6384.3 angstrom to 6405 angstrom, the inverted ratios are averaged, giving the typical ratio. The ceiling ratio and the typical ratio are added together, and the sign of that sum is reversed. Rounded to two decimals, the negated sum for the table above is -2.09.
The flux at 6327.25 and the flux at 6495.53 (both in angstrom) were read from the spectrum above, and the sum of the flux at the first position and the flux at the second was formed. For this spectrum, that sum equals 3.03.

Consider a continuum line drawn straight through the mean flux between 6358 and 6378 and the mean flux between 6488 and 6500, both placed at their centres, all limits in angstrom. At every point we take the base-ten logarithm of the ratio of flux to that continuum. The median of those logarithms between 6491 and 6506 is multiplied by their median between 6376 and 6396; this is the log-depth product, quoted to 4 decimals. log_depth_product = -0.0002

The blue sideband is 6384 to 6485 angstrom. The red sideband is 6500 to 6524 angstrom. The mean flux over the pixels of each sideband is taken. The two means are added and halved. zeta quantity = 1.72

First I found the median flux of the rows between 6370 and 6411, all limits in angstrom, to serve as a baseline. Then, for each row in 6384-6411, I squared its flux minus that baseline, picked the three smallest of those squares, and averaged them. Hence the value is 0.00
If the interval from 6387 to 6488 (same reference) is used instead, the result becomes 0.00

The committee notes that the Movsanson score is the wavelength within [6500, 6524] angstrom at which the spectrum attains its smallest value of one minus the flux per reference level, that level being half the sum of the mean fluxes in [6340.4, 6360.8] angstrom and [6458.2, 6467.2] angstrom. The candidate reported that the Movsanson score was 6522.51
